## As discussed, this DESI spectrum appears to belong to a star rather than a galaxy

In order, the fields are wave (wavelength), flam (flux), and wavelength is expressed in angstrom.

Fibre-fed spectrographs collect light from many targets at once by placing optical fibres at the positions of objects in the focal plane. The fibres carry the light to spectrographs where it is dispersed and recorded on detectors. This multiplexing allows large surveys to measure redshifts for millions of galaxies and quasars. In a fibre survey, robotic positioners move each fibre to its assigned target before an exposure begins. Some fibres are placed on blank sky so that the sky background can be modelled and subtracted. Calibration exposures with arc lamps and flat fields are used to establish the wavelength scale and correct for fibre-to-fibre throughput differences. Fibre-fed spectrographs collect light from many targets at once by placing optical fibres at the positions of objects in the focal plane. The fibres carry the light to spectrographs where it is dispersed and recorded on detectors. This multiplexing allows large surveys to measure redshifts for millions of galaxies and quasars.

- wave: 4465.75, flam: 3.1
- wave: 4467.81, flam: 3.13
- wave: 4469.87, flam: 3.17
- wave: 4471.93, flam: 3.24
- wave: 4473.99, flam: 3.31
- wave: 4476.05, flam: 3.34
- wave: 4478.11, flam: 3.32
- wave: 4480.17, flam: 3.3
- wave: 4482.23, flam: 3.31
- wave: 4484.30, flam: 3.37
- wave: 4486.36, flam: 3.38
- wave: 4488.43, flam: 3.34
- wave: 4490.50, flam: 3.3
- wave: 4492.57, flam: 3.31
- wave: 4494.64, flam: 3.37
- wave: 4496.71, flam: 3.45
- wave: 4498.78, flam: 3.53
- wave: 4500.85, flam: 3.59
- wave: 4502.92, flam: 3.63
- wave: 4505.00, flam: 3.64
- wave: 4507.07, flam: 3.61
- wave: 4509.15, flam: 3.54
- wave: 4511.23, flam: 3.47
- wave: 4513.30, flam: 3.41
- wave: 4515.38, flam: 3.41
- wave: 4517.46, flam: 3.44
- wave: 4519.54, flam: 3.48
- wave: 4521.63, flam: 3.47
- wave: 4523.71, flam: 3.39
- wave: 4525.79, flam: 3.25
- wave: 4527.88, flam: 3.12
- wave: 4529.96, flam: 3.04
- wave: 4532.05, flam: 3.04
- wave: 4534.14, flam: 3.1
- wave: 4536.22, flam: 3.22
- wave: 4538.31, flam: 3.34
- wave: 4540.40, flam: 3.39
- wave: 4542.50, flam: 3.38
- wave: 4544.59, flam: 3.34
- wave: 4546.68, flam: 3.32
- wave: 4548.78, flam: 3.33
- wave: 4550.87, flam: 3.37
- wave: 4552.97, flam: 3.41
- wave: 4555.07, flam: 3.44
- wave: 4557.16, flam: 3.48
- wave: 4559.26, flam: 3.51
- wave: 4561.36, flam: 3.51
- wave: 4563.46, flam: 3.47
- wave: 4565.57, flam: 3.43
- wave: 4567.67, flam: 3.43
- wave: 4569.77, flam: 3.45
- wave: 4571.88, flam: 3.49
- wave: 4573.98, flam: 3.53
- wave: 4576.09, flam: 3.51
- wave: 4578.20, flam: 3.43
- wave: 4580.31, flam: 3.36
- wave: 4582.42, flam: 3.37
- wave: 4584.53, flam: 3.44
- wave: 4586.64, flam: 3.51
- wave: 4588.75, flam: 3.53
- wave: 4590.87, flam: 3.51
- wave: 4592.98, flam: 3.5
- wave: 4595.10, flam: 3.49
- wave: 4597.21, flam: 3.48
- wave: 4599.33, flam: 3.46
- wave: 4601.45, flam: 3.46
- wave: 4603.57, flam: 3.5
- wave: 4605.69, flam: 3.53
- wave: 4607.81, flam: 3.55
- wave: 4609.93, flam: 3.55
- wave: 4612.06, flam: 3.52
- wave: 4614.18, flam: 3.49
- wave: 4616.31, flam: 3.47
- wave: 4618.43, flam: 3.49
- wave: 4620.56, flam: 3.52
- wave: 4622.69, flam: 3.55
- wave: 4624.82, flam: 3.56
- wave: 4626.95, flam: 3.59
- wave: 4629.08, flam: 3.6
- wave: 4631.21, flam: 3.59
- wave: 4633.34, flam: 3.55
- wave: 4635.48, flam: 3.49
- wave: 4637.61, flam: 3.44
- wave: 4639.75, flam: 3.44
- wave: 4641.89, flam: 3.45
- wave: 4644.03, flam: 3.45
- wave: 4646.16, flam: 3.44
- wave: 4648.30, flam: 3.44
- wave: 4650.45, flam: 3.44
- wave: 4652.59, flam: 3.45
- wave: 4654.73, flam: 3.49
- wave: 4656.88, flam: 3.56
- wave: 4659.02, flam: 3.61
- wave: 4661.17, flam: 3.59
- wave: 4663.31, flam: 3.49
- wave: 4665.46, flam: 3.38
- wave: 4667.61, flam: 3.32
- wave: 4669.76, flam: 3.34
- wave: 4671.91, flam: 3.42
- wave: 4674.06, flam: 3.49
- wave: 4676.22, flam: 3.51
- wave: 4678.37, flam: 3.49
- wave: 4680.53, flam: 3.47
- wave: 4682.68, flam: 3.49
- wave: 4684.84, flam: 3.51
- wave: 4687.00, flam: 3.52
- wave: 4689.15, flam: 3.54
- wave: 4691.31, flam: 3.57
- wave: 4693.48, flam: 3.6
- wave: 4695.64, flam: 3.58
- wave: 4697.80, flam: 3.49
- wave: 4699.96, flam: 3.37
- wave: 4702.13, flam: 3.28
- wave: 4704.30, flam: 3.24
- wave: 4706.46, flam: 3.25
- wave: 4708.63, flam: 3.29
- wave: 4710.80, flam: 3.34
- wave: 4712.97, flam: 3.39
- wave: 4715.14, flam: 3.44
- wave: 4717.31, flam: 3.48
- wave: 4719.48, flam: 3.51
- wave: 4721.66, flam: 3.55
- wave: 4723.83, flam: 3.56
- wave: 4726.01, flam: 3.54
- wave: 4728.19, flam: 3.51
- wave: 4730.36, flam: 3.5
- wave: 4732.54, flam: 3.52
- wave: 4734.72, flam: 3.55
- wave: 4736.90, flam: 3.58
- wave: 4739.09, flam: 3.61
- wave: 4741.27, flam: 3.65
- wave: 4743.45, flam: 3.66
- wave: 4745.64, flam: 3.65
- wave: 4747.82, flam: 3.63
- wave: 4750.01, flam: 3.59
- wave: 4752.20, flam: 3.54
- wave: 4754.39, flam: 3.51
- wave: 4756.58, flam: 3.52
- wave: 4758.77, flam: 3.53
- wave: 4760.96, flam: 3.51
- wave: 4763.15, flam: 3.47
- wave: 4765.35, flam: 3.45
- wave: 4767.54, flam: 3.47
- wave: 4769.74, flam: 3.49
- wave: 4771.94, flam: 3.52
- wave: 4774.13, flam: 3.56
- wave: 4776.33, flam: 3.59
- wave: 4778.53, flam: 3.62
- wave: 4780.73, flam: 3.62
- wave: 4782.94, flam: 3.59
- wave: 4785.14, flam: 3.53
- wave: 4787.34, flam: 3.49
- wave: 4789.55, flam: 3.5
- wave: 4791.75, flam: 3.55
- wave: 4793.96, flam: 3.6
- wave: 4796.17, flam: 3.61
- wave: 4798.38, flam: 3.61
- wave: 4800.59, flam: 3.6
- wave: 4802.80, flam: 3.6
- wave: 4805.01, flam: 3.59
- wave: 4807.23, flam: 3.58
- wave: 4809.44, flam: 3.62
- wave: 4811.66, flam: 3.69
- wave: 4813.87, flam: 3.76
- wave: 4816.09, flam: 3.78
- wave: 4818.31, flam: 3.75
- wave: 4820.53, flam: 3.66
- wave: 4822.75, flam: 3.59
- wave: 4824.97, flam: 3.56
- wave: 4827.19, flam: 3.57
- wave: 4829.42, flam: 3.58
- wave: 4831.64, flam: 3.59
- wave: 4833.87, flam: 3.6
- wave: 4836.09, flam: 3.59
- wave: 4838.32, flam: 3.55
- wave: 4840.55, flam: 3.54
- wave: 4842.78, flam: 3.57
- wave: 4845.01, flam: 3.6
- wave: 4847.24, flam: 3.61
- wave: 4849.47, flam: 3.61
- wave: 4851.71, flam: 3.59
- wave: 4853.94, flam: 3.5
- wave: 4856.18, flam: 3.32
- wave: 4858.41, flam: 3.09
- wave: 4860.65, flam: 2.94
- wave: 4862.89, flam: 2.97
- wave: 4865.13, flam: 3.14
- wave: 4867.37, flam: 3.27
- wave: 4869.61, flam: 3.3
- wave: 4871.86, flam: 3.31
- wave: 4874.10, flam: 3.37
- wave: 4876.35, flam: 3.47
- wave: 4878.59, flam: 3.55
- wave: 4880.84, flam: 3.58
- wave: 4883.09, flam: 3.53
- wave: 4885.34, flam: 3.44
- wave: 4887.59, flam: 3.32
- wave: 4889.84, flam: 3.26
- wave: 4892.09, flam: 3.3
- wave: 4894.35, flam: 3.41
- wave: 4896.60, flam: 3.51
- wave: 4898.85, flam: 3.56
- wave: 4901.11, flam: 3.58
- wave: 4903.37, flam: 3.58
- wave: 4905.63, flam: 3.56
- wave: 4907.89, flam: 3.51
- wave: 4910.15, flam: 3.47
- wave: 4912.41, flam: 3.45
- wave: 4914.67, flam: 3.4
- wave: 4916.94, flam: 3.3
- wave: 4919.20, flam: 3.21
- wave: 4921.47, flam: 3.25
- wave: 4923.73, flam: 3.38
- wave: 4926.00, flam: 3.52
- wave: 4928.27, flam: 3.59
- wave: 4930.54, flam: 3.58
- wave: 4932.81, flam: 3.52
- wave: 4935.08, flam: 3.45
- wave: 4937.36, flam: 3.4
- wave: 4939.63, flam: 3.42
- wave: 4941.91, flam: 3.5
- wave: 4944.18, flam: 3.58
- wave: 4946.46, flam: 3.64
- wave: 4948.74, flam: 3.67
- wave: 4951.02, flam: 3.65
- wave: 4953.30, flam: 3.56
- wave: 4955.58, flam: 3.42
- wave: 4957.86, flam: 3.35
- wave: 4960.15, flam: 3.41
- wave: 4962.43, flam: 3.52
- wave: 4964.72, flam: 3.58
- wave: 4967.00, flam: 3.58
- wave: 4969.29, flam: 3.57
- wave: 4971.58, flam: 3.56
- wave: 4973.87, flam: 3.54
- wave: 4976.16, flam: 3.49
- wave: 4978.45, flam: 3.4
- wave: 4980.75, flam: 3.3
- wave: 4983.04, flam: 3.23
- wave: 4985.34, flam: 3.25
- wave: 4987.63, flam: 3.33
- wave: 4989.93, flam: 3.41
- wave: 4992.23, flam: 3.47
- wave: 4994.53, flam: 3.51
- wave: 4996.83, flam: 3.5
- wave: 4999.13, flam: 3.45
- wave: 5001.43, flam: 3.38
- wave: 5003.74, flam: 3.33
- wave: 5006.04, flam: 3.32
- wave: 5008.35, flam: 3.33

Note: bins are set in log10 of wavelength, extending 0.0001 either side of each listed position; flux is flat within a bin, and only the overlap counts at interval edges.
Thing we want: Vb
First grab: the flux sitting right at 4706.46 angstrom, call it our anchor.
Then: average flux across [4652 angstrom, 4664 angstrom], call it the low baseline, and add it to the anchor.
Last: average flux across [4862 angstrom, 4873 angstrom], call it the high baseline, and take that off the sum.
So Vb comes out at 3.58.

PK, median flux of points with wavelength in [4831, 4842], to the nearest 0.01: 3.59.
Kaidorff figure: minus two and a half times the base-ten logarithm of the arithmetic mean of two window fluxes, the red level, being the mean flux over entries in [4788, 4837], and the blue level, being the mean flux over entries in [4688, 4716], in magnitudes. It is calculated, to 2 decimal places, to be -1.36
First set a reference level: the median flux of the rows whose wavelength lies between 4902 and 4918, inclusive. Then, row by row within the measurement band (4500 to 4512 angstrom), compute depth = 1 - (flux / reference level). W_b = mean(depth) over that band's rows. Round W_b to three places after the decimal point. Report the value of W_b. -0.032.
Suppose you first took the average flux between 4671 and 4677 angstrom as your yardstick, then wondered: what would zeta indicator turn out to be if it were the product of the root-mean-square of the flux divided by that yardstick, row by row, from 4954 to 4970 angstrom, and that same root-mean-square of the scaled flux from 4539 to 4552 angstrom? 0.97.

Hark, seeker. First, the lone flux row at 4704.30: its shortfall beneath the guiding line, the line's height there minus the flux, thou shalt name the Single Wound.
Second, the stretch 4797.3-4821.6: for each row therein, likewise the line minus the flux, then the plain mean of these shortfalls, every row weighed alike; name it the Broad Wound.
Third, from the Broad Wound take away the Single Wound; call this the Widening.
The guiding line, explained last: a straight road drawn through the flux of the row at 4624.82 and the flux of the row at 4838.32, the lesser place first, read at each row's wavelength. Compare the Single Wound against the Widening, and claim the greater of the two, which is 0.32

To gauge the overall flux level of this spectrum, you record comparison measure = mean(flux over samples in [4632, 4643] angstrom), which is 3.47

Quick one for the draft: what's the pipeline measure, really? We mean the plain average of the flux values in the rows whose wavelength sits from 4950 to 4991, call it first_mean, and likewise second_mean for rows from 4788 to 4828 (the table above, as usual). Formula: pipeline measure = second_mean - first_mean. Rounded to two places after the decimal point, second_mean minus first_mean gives 0.17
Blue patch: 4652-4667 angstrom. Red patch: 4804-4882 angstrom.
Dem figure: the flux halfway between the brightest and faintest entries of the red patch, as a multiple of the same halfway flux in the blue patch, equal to 0.96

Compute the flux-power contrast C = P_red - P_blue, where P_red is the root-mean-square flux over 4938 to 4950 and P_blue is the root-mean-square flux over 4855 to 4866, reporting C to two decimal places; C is 0.47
